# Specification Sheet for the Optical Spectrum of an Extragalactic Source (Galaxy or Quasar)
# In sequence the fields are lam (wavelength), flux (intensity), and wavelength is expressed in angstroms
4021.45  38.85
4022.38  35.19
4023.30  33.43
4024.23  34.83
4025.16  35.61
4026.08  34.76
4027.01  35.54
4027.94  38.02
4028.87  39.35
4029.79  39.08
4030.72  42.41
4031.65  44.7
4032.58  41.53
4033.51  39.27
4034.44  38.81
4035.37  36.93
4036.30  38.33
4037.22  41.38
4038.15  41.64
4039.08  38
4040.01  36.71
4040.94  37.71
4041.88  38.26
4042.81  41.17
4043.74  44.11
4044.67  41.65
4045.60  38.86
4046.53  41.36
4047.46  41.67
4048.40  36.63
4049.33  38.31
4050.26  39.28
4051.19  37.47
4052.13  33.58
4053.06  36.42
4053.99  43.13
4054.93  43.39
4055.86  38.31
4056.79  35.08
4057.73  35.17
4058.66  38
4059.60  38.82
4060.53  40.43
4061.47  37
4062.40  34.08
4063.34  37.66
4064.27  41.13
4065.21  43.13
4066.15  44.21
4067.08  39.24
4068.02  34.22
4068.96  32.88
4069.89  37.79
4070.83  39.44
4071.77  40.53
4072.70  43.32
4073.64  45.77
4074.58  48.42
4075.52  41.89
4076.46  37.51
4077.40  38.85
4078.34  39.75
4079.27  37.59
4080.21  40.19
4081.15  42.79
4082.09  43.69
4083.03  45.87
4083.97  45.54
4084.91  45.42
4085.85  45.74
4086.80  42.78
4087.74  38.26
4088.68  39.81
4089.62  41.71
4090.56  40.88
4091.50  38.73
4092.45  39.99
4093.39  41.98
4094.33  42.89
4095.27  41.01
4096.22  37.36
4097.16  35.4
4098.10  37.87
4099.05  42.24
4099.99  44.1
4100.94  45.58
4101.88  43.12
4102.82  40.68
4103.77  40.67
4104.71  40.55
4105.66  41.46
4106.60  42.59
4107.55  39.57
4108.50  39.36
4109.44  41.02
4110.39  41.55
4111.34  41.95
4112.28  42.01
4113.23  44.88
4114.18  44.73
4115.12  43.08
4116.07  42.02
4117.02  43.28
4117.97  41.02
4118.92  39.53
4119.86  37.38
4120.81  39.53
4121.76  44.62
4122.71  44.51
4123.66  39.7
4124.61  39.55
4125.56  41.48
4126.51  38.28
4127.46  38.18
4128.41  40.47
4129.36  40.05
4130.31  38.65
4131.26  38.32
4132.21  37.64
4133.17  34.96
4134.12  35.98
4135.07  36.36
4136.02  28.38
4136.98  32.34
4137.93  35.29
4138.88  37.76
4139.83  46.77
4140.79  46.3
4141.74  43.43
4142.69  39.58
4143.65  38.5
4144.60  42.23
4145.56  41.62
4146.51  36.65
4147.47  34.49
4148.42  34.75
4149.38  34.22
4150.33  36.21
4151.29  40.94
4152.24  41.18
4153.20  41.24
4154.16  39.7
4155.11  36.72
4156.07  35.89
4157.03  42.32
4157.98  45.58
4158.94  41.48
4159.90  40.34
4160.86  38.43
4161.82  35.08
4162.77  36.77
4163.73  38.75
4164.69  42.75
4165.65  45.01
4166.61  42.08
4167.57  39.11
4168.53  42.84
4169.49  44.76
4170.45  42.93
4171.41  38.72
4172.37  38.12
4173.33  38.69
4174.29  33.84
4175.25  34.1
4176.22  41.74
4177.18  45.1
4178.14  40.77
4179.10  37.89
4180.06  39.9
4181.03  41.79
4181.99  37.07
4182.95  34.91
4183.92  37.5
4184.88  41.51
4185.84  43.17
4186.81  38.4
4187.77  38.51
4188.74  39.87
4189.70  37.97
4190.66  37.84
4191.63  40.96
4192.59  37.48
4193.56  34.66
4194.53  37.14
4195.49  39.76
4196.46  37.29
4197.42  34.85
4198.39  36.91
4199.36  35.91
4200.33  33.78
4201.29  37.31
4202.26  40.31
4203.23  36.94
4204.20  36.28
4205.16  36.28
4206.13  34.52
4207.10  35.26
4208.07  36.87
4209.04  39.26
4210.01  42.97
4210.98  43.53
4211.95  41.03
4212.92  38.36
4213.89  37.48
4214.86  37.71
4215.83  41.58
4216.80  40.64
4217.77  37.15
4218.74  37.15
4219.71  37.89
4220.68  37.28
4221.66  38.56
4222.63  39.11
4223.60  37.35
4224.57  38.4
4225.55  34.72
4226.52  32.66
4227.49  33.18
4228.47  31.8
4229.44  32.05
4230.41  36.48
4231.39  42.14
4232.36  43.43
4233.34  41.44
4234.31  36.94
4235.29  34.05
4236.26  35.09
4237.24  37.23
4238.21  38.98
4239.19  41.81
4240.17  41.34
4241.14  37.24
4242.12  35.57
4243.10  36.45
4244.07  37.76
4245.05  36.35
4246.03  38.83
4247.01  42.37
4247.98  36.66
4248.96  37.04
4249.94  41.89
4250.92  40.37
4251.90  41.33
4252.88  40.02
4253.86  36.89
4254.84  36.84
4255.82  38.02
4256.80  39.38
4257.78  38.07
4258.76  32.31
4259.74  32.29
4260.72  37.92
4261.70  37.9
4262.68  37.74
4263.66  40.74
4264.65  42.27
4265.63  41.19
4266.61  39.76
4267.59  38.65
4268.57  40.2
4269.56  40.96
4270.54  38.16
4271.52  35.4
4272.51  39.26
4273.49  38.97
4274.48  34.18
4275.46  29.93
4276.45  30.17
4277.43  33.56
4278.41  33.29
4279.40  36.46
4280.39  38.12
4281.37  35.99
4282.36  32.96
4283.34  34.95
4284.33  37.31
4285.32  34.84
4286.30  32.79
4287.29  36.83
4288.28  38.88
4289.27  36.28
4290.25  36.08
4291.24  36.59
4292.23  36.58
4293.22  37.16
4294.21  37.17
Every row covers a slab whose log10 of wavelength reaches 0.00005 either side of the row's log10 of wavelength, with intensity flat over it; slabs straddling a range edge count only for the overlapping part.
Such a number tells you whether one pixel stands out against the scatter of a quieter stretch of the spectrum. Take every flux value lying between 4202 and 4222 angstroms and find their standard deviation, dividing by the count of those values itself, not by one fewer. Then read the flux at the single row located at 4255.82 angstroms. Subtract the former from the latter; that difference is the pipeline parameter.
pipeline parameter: 36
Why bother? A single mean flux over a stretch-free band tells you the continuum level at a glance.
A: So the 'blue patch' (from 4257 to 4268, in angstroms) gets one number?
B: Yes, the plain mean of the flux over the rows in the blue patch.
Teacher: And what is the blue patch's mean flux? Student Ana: 38.1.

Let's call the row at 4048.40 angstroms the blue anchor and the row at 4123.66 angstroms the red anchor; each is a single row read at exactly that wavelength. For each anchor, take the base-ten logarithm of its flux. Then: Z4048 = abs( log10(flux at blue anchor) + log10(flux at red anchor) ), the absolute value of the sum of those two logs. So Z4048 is 3.16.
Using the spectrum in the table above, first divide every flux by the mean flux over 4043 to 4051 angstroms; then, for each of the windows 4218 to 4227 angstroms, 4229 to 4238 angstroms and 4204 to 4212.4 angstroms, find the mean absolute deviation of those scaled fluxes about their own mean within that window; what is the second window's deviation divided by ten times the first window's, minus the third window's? 0.14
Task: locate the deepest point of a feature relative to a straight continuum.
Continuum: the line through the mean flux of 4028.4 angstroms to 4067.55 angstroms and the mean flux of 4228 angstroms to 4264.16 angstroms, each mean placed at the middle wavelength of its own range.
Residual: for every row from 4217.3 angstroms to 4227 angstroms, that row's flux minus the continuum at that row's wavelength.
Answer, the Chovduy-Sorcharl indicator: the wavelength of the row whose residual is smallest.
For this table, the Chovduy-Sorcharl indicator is 4226.52 angstroms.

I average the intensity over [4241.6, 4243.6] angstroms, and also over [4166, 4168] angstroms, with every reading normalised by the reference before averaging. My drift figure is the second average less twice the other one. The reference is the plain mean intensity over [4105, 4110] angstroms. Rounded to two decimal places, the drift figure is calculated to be -0.77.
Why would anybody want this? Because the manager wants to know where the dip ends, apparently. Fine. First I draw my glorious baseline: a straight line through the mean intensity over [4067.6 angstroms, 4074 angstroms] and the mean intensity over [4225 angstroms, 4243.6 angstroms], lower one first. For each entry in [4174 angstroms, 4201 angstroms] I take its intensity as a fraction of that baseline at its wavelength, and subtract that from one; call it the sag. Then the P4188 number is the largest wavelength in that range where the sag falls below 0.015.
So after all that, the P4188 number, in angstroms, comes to 4198.39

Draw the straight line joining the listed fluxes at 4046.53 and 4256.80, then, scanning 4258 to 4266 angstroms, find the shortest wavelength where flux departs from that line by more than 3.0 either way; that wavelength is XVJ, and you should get 4258.76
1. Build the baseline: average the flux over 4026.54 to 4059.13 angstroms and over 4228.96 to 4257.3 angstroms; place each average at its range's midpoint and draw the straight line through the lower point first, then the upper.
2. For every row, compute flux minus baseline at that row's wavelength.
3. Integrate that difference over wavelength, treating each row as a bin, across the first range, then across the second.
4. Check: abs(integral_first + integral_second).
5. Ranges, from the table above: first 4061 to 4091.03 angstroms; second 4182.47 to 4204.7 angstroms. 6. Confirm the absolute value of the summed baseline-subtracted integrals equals 36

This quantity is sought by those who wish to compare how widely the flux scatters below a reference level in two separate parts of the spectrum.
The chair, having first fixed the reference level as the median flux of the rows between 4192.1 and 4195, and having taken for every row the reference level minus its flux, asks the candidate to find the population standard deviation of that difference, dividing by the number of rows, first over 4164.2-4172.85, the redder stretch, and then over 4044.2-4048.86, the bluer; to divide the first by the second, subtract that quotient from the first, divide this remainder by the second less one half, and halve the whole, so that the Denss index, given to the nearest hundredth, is 0.40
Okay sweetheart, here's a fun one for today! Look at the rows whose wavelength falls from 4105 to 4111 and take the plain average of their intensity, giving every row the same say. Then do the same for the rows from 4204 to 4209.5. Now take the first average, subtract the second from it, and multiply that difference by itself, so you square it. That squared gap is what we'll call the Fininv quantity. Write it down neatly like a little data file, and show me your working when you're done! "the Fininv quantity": 20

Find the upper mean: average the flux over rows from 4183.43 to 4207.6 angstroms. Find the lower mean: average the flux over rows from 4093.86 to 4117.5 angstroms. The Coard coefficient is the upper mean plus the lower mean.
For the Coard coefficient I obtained 79.2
